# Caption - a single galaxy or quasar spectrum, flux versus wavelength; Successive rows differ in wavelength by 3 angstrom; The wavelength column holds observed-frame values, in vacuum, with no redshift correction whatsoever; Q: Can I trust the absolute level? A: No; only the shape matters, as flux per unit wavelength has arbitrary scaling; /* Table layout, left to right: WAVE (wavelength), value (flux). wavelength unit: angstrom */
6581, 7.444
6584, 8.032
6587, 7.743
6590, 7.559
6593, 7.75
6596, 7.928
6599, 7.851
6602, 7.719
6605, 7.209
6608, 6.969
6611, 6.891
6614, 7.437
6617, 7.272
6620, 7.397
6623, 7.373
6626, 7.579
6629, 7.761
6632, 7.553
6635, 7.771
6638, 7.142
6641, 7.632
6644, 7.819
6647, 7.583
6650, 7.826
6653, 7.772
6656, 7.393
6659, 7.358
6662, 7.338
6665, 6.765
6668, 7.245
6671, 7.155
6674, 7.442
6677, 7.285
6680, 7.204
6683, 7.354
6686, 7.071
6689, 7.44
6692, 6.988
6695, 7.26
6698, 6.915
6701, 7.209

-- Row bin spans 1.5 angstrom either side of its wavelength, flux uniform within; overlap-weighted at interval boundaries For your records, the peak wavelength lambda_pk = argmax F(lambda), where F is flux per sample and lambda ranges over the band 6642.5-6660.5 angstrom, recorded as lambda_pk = 6650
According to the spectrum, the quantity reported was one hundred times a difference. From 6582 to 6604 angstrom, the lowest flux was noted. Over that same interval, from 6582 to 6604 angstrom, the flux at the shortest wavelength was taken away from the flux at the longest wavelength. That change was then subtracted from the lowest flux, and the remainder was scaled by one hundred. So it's 787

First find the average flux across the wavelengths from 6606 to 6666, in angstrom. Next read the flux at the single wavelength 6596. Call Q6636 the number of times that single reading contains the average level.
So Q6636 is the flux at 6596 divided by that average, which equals 1.07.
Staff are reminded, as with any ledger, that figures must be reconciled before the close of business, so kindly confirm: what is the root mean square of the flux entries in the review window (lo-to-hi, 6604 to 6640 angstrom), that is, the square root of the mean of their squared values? 7.37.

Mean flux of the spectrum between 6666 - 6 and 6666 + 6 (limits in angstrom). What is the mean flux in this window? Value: 7.13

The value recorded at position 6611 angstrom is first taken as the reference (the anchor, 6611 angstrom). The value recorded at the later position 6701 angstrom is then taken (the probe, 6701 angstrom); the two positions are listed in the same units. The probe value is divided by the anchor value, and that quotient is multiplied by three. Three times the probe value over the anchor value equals 3.14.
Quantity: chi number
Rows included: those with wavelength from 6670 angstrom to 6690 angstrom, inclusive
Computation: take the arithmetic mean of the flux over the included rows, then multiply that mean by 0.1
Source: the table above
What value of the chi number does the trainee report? 0.728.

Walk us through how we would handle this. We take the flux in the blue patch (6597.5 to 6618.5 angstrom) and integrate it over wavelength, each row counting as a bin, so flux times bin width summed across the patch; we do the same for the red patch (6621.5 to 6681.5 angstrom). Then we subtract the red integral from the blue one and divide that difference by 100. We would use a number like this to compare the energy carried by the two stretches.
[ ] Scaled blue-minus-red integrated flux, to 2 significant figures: -2.9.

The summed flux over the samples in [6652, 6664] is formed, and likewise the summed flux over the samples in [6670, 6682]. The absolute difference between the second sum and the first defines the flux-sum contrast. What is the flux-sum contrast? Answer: 0.8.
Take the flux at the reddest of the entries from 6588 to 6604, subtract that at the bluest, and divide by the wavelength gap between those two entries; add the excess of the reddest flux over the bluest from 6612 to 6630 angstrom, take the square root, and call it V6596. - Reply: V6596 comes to 0.58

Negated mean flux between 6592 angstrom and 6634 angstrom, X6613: -7.48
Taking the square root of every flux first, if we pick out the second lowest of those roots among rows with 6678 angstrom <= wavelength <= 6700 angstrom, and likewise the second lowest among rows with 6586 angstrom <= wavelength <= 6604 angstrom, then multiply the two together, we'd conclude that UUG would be 7.34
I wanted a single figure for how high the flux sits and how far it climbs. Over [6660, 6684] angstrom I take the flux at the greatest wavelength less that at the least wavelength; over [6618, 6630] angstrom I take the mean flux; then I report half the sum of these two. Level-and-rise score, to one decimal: 3.8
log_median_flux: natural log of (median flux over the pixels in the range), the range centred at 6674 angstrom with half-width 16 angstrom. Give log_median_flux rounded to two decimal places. 1.99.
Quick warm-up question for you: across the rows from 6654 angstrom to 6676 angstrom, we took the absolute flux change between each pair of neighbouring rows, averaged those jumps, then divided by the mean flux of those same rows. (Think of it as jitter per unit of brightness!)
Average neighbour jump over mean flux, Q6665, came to 0.034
